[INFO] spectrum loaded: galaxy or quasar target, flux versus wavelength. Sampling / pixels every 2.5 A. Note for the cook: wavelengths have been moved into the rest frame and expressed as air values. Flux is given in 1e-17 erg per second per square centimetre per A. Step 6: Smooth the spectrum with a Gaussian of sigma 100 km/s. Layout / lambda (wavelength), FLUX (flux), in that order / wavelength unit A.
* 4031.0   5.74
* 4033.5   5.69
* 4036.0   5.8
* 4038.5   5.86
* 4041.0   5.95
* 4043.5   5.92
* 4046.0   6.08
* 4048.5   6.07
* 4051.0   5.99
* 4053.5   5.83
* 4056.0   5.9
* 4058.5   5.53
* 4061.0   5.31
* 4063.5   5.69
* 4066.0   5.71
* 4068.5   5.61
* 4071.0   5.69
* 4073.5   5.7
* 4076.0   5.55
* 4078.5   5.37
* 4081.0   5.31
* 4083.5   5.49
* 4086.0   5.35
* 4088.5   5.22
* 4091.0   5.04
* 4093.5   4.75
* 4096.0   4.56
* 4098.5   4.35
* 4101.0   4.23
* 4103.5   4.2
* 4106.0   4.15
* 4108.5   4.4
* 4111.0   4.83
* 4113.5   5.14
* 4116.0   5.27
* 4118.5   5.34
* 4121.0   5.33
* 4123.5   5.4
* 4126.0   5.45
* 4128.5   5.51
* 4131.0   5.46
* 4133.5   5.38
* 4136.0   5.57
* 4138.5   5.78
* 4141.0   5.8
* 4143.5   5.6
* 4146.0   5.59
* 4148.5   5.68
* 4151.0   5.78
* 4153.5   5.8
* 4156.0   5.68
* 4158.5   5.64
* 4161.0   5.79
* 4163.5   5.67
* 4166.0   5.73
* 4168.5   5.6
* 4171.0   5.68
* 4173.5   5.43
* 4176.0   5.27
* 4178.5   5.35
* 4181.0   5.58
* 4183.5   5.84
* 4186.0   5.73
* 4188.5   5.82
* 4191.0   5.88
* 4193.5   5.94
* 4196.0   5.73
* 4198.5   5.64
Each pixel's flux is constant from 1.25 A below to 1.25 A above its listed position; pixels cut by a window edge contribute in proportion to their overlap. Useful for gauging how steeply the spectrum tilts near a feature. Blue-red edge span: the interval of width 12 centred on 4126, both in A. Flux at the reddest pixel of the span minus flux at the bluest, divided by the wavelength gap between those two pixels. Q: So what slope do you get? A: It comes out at 0.01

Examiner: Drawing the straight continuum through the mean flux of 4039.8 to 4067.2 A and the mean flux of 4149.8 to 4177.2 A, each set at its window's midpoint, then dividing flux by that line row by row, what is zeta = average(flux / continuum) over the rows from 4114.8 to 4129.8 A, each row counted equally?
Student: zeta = 0.94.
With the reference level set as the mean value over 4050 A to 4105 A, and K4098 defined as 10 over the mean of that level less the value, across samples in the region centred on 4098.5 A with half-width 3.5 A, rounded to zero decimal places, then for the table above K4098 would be 11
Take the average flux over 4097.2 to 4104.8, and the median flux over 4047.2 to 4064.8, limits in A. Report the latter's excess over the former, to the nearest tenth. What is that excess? 1.6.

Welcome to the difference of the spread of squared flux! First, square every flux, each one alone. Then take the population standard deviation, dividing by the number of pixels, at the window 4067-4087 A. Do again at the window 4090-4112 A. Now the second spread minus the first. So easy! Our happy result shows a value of 1.1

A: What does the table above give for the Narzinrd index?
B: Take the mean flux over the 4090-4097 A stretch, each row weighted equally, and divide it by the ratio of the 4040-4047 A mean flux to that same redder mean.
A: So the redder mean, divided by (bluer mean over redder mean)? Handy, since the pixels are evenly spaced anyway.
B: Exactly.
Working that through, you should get 3.8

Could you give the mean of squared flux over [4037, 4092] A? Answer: 32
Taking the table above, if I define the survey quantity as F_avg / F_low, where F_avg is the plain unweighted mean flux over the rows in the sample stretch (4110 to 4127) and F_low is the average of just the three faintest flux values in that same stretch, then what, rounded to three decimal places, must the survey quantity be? 1.034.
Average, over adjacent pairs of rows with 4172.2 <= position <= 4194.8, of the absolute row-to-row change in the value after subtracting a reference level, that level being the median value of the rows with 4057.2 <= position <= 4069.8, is 0.131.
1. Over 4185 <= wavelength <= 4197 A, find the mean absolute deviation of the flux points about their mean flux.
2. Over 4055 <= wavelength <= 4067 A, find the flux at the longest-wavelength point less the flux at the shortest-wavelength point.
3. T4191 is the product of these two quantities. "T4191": -0.014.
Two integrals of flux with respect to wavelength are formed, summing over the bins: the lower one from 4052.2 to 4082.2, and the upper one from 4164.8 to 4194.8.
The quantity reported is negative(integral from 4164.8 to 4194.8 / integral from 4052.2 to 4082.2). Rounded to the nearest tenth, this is -1.0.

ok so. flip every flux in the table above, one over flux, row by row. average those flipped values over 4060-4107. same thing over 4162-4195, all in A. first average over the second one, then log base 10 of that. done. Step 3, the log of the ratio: 0.048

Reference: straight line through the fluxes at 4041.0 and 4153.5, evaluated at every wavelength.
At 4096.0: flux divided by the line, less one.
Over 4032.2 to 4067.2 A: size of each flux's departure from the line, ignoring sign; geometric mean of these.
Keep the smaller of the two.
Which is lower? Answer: -0.22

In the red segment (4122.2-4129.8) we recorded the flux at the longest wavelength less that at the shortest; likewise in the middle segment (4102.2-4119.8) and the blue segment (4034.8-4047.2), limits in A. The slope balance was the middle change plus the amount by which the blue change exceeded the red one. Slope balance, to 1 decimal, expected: 1.3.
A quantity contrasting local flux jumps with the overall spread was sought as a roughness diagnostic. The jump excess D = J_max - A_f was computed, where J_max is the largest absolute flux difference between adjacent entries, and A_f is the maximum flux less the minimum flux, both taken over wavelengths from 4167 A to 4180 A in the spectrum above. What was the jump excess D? -0.16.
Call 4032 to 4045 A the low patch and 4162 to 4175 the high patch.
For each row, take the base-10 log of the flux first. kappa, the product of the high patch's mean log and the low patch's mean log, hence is 0.575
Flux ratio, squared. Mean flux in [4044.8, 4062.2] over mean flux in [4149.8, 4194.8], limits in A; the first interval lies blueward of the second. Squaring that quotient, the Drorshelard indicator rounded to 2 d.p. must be 1.05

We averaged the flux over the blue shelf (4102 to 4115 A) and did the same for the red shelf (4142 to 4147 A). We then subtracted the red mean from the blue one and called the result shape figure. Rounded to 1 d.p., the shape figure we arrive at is -1.1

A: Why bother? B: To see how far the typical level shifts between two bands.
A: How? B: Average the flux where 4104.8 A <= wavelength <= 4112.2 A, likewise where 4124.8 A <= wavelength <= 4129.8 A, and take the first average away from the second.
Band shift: 1.0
